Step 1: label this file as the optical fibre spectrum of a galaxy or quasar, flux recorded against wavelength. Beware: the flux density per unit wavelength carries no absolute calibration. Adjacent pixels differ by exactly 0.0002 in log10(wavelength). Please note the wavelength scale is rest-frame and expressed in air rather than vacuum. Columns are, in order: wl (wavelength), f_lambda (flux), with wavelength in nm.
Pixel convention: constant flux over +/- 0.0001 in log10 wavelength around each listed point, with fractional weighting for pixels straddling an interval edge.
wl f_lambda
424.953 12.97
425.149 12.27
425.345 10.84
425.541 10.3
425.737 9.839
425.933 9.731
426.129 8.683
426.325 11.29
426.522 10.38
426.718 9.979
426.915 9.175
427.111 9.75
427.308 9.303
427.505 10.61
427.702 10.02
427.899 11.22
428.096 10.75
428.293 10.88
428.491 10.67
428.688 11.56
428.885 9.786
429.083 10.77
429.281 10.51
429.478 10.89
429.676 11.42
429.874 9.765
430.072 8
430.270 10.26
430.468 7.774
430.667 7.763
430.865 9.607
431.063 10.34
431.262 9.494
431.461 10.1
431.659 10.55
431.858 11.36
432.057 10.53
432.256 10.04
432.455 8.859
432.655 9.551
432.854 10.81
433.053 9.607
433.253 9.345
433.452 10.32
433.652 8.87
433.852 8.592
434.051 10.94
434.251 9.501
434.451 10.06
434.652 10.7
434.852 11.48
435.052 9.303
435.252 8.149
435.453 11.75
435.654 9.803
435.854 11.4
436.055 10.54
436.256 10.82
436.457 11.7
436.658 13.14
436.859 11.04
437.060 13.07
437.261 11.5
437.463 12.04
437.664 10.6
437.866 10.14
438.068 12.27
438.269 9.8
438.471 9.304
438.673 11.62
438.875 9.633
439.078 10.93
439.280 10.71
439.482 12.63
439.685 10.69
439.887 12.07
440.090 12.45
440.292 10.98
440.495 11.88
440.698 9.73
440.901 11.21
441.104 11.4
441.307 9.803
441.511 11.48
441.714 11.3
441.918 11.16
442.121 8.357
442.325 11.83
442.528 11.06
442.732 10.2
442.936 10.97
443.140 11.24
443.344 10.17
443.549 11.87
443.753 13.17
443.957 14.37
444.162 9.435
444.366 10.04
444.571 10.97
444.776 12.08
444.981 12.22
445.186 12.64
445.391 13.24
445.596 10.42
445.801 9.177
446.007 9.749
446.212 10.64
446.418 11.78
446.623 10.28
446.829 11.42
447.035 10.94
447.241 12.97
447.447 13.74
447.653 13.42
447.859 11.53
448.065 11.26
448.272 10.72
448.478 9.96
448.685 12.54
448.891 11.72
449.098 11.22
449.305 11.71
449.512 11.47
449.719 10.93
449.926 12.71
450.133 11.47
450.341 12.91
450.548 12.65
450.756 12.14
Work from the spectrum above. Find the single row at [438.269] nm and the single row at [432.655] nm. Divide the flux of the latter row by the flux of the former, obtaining 0.97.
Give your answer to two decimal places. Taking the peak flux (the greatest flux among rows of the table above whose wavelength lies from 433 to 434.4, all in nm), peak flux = 10.94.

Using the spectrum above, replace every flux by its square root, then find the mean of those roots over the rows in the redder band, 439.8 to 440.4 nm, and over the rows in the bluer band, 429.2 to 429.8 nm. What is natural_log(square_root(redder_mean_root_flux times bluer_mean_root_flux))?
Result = 1.22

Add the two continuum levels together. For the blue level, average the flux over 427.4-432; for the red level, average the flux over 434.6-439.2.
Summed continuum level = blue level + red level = 21.1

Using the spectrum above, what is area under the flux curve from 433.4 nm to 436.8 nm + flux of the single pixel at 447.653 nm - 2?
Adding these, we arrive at 46.9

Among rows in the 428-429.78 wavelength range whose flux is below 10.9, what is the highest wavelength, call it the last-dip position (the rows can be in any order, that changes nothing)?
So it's 429.478 nm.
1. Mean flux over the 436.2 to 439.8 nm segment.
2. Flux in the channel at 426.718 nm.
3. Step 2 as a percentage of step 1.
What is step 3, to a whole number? 89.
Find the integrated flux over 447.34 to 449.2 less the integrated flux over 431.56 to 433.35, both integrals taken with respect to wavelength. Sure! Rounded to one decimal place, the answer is 3.9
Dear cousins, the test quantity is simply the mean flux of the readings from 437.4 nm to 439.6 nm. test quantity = 10.9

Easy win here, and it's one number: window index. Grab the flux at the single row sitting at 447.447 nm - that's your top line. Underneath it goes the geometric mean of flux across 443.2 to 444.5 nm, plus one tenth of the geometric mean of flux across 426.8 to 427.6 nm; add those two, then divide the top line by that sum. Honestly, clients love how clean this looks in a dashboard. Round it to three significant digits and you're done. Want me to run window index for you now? 1.11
